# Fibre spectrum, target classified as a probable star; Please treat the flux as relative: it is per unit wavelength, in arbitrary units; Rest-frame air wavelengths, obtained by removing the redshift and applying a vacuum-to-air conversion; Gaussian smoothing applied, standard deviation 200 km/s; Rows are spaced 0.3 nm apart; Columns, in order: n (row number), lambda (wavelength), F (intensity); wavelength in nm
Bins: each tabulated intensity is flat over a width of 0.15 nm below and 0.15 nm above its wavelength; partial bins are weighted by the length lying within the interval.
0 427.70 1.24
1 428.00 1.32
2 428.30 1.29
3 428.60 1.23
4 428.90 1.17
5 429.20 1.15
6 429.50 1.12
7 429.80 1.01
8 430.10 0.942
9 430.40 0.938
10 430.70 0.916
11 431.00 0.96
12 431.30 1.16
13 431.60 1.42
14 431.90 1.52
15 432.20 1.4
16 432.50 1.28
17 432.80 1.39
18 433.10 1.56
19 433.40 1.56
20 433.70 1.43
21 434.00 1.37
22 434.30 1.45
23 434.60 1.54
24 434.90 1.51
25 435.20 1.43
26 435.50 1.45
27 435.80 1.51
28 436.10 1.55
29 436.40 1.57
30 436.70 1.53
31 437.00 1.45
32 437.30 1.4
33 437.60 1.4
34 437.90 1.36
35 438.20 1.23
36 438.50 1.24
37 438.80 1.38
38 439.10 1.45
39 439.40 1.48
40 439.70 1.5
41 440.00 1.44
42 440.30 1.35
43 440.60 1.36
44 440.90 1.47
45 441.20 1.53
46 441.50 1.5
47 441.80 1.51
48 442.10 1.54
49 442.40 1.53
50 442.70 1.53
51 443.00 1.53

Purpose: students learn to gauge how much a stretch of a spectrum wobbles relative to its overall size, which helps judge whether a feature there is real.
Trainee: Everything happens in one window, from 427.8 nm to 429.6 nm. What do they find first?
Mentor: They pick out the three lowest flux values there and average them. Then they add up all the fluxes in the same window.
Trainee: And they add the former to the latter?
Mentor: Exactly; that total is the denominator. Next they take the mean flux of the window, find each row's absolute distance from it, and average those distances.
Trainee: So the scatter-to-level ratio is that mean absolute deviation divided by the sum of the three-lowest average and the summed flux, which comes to 0.0079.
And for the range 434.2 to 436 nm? 0.0037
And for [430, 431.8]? 0.0215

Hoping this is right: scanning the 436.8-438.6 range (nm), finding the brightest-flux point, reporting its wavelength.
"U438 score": 437.00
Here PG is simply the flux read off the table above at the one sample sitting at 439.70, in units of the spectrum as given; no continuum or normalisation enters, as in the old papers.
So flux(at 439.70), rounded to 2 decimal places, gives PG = 1.50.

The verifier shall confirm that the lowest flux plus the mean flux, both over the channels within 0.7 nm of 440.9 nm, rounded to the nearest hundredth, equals 2.79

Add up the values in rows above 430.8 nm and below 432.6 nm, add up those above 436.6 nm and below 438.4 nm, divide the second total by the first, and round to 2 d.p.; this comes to 1.08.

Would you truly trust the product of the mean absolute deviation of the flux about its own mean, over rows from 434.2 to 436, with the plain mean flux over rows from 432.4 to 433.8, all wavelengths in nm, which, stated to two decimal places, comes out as 0.06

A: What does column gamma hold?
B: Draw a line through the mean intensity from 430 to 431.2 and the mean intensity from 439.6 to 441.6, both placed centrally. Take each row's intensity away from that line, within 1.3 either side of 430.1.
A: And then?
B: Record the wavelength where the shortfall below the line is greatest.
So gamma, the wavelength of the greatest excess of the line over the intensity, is 430.70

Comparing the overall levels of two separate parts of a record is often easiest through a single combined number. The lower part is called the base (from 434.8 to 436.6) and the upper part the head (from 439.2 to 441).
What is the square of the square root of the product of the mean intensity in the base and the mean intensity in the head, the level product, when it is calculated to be 2.15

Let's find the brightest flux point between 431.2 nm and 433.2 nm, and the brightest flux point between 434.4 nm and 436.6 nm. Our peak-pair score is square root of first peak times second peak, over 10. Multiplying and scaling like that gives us 0.156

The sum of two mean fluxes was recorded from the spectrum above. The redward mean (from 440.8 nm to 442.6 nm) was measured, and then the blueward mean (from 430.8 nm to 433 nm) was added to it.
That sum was 2.82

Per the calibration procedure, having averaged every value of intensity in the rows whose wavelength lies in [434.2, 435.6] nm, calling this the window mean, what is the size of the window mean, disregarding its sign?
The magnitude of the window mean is 1.48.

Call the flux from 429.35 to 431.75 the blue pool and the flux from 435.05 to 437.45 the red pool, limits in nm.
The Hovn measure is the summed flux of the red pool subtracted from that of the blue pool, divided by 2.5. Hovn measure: -1.4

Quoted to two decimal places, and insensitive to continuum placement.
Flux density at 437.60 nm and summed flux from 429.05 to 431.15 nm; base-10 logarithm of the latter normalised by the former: 0.70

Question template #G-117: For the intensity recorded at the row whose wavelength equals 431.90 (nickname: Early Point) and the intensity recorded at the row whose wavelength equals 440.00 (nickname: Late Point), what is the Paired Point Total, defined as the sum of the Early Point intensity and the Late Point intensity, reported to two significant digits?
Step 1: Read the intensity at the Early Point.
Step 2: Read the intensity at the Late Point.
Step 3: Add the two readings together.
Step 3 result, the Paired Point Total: 3.0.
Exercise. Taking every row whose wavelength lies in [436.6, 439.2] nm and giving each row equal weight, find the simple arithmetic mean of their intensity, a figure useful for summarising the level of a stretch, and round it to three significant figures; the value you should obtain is 1.38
